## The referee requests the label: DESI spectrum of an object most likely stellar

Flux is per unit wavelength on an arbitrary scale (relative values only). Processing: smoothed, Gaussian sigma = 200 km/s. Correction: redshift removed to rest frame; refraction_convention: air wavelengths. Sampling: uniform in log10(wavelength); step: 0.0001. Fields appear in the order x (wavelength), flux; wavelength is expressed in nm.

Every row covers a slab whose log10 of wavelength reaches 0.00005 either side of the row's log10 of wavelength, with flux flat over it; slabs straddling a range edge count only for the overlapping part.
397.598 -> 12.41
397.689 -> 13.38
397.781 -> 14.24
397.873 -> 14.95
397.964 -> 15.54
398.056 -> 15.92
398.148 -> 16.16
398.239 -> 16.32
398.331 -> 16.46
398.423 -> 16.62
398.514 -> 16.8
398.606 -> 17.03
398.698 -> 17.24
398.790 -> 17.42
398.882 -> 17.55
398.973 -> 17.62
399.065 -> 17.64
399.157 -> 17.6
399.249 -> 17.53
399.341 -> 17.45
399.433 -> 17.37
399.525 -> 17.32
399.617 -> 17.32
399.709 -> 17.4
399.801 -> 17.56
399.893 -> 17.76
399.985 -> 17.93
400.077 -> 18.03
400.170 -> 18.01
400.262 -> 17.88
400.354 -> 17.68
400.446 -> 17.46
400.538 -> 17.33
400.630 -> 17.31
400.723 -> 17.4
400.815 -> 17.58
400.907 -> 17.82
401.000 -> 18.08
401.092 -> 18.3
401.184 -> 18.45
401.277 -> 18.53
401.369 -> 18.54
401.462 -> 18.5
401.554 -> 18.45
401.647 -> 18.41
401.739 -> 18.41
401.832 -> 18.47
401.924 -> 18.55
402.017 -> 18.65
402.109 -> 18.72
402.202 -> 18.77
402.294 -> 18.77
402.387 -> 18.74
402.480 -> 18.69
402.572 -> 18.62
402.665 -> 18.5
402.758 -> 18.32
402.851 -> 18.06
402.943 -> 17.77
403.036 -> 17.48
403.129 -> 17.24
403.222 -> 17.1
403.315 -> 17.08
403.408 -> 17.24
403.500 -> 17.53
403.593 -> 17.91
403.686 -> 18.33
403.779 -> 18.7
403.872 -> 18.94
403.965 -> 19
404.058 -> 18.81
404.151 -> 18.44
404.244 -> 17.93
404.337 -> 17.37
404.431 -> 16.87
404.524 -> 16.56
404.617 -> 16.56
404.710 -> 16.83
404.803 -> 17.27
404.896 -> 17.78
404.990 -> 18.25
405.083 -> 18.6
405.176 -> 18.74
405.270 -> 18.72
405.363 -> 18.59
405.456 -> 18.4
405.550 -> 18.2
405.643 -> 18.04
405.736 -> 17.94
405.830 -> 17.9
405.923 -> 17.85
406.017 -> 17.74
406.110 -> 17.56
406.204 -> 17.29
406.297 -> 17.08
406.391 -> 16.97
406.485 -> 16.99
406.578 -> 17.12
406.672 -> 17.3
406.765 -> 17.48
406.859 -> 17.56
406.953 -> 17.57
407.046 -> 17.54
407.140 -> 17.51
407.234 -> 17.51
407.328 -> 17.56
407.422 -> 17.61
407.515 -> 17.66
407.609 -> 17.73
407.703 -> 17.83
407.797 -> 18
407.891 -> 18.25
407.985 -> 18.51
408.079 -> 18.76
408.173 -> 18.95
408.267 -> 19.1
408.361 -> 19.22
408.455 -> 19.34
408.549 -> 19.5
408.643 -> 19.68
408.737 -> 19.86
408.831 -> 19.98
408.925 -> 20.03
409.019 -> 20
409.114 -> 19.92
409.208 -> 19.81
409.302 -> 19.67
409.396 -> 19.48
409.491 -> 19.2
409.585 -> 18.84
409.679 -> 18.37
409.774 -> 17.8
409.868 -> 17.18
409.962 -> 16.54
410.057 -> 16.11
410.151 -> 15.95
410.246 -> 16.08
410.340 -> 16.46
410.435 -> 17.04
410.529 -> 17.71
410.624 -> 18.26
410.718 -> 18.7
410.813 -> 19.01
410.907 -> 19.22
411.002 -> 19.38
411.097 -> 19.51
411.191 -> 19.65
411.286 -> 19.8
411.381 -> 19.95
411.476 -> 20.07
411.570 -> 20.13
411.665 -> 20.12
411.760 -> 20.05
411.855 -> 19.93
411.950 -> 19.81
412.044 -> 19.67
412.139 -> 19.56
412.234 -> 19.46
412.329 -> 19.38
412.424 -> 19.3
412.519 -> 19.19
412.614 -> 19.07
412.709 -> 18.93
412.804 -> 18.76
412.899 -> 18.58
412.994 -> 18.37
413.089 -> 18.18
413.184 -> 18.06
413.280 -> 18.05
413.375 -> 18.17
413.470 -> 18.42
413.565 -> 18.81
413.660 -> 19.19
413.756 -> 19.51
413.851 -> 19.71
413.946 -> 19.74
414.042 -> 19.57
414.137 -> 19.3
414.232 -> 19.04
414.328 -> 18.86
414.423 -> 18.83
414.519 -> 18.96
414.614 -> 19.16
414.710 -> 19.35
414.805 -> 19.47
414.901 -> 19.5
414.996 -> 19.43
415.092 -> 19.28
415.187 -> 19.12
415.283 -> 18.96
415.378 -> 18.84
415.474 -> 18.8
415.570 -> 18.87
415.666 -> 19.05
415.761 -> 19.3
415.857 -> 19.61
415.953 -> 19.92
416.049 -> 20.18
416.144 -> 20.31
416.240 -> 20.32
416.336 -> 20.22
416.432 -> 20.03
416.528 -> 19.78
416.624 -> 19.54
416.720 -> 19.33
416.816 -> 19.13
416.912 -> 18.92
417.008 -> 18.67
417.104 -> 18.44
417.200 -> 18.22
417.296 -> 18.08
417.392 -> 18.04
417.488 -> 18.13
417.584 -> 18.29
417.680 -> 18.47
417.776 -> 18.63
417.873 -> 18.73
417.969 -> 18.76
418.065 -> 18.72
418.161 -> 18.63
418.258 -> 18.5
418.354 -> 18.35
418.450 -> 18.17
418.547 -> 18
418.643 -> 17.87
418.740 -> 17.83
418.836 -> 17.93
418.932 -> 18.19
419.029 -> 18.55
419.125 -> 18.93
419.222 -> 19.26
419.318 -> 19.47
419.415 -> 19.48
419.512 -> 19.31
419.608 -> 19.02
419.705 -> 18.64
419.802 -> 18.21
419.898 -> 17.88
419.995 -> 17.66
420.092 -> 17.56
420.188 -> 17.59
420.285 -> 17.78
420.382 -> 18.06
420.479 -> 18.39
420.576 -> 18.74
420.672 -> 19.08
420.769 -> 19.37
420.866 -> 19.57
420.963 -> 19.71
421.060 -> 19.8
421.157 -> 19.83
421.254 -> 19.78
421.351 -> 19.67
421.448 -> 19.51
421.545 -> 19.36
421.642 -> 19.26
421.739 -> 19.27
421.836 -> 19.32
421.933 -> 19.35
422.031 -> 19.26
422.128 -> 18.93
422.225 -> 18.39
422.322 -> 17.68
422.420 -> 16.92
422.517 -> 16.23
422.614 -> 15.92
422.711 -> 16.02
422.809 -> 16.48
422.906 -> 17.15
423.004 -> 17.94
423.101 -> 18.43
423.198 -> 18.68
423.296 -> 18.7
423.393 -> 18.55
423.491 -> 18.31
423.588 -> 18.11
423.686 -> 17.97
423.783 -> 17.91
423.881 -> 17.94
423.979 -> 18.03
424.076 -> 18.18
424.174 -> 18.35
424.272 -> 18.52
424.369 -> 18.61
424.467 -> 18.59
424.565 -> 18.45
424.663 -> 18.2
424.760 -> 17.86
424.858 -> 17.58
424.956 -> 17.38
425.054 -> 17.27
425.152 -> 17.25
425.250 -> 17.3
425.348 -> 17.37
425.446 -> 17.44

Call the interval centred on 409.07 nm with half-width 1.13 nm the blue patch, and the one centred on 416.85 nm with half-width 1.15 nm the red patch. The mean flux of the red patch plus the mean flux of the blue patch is 38.0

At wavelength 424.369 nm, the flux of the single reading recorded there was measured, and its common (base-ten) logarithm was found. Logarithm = 1.270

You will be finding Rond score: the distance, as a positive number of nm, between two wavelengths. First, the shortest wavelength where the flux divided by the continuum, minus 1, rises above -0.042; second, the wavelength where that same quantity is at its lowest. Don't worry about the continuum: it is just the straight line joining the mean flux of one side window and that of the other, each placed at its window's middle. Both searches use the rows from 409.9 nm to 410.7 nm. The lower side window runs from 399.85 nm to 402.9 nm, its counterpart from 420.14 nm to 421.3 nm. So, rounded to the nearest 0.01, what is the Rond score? 0.47 nm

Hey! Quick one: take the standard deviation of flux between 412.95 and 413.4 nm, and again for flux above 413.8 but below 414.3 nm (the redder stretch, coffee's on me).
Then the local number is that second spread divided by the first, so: 2.3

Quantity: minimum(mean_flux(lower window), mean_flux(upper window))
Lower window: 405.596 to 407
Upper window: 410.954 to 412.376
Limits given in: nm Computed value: 17.5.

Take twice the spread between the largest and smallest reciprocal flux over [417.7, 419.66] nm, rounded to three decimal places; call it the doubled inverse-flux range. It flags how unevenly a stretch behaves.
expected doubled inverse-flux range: 0.010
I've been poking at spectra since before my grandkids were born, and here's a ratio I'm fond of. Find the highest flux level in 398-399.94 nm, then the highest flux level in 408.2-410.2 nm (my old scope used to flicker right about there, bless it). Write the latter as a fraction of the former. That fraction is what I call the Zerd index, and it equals 1.128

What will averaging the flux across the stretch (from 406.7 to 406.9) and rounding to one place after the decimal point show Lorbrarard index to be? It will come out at 17.5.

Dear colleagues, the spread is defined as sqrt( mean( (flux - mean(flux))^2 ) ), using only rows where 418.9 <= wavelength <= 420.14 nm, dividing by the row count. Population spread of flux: 0.65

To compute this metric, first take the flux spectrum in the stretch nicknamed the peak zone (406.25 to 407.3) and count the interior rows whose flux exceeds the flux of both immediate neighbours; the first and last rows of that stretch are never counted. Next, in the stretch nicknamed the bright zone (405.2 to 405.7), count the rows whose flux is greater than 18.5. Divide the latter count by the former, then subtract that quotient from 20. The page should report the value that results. 18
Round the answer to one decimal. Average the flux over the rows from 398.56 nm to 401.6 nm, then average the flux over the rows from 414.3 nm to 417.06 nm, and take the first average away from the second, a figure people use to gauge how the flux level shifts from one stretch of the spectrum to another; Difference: 1.6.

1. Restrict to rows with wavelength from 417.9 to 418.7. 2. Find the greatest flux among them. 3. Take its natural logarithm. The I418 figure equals 2.93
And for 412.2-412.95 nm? 2.97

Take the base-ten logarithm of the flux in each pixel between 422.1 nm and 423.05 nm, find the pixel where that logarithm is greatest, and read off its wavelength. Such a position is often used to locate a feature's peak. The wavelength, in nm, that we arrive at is 422.128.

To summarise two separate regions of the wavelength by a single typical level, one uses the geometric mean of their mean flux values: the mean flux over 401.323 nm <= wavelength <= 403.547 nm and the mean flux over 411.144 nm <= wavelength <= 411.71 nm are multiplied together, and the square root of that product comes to 19.1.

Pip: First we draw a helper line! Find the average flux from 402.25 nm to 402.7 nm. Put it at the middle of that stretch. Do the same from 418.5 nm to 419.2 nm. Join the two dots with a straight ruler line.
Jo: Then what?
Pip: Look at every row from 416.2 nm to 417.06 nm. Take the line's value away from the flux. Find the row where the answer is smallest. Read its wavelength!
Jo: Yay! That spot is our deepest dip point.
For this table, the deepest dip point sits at 417.008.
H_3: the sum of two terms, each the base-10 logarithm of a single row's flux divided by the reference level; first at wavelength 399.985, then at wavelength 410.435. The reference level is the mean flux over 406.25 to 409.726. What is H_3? -0.048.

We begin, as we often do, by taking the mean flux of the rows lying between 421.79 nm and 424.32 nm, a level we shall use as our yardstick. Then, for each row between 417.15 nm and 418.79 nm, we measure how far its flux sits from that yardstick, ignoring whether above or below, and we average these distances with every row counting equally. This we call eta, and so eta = 0.38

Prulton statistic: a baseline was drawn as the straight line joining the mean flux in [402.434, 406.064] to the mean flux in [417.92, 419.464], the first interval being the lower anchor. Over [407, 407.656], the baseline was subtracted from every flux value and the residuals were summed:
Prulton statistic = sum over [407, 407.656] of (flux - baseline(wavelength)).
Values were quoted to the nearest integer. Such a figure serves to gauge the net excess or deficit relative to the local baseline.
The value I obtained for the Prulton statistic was -3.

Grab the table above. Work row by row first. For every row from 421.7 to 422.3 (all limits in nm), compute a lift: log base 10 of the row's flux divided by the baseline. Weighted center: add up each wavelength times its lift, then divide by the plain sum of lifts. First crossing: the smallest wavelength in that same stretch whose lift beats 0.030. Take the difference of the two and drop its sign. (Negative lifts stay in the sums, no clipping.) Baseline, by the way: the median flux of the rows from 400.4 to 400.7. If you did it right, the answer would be 0.22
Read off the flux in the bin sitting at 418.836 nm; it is 17.93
